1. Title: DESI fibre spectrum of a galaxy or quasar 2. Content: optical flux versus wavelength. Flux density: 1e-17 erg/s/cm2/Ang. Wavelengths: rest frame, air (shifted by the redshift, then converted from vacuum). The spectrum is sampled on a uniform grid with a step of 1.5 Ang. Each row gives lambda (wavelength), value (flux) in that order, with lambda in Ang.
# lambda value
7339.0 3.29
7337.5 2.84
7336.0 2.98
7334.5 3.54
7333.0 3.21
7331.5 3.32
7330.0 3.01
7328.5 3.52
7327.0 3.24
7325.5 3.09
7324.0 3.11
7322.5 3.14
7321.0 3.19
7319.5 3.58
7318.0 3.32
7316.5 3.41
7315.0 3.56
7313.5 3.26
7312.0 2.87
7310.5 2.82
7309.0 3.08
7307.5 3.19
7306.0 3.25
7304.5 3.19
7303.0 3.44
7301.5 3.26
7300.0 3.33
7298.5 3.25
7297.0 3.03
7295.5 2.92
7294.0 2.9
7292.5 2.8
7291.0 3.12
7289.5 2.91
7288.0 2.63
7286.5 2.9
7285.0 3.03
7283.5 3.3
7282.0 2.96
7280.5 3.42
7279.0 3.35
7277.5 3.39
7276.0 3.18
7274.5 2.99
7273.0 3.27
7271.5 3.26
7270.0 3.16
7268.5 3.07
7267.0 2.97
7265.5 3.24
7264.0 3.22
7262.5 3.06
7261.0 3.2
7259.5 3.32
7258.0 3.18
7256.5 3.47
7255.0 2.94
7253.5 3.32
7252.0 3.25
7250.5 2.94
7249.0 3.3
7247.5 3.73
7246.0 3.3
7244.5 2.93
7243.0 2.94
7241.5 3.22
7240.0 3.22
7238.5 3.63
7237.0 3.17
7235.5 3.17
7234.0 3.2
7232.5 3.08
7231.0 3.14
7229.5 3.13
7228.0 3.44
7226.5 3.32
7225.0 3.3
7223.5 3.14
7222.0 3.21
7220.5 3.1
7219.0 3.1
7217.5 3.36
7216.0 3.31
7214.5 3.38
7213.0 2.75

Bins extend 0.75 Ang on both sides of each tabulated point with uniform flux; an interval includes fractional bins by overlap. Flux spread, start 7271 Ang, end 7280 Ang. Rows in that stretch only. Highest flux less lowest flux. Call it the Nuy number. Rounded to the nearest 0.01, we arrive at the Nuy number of 0.40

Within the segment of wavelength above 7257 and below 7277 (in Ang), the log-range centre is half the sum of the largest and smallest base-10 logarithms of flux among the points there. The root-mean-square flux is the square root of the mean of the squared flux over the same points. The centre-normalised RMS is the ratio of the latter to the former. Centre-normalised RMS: 6.37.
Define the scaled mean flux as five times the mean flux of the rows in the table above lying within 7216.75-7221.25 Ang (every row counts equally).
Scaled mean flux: 15.9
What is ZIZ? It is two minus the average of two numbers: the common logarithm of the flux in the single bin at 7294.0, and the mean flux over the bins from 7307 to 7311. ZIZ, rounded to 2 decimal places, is 0.25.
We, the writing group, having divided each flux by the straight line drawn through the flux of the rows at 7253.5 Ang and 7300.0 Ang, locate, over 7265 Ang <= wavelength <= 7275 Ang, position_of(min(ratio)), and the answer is 7267.0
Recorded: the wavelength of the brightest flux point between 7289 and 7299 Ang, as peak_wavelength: 7298.5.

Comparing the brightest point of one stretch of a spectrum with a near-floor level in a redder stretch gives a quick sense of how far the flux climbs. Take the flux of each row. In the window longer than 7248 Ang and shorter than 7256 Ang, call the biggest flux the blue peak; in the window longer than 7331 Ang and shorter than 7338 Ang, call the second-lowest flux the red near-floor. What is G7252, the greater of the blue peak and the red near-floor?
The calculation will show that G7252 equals 3.32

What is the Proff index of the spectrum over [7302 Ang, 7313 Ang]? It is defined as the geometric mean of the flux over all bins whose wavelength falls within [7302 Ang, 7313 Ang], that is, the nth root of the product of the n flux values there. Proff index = 3.11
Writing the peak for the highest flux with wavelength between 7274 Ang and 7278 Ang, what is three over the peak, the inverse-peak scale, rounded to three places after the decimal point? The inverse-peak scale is 0.885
